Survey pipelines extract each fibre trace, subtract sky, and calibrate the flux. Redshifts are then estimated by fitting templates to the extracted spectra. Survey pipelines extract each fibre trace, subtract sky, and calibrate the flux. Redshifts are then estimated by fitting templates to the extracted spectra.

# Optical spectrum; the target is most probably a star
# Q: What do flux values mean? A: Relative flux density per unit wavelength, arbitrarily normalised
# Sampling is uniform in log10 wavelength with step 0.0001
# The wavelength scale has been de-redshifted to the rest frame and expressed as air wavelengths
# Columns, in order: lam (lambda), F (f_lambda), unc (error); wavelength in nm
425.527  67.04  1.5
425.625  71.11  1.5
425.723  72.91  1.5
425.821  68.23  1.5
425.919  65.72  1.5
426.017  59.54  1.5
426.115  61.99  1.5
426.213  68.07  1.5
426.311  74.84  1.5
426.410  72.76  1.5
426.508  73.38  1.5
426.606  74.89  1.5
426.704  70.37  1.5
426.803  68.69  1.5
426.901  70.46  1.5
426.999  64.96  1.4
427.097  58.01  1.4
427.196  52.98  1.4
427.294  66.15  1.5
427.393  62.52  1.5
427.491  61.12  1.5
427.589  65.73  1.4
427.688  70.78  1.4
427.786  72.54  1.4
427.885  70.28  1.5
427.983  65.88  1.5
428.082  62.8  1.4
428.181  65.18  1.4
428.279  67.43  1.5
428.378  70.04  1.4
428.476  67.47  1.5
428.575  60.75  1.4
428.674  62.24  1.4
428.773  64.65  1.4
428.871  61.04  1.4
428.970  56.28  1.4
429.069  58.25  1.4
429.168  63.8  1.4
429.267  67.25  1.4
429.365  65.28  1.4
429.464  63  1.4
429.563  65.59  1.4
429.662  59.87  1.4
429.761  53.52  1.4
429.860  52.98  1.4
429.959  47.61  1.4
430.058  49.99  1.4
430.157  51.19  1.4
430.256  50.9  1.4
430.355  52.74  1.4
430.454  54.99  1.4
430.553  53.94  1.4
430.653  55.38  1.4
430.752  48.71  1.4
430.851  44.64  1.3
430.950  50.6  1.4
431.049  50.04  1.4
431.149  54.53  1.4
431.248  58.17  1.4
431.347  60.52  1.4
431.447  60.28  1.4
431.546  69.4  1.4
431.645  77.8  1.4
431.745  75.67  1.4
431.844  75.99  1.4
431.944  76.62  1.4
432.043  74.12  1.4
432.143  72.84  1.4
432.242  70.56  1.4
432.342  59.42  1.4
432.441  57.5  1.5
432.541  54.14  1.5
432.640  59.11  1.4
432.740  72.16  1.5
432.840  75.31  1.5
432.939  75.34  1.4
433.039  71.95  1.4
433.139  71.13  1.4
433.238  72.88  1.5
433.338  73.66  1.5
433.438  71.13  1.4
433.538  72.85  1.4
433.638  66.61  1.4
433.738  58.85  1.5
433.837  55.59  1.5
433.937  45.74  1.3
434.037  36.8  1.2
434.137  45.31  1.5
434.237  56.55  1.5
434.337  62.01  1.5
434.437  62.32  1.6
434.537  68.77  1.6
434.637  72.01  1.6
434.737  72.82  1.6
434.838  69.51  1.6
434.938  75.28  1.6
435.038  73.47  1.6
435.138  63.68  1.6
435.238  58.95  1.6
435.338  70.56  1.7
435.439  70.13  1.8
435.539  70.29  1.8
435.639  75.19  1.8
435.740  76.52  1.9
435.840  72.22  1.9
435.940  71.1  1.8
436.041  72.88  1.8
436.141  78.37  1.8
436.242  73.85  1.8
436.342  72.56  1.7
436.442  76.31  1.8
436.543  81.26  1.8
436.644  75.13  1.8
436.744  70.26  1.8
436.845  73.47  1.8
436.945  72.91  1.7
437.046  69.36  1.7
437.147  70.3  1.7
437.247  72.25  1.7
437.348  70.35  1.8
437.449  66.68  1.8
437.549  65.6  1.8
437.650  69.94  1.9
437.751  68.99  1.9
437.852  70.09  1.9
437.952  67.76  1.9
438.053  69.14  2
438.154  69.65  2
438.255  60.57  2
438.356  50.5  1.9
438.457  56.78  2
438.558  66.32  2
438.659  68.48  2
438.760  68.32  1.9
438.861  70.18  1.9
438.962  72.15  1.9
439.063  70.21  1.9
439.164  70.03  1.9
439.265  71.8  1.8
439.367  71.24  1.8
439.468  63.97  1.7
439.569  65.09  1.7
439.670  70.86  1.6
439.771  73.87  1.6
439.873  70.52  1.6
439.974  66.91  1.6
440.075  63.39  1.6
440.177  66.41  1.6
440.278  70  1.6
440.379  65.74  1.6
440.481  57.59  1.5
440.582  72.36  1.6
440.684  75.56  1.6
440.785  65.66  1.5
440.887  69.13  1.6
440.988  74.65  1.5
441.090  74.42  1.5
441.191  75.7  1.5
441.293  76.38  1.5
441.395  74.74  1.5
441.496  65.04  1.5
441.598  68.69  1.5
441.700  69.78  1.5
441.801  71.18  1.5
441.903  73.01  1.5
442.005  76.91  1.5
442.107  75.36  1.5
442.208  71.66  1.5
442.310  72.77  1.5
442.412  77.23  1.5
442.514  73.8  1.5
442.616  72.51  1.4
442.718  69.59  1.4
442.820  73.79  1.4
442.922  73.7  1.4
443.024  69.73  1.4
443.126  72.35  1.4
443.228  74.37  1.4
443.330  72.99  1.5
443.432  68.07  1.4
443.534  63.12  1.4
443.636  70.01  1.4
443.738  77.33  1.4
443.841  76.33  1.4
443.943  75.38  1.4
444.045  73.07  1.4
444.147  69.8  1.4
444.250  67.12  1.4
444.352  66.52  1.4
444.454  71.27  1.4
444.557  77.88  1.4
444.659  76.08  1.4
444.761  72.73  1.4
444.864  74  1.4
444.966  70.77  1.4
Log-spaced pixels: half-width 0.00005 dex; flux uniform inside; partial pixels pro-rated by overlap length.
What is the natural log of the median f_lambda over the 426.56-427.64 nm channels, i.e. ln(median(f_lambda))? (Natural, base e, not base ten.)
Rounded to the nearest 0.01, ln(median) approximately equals 4.19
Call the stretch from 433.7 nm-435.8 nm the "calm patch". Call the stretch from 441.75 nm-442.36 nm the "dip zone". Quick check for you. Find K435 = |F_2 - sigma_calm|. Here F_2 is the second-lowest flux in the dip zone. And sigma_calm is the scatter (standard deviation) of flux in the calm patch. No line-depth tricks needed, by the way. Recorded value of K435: 61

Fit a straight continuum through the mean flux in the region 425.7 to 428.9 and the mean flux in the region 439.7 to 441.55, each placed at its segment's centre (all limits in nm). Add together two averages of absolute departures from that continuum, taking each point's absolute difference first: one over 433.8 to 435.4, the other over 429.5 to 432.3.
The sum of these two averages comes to 21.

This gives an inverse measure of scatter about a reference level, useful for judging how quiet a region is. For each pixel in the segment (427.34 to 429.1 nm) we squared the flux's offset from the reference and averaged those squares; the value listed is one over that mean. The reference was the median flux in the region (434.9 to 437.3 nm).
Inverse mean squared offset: 0.012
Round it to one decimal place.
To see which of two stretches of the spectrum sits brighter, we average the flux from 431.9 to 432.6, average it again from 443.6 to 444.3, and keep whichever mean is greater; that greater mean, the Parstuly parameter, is 72.7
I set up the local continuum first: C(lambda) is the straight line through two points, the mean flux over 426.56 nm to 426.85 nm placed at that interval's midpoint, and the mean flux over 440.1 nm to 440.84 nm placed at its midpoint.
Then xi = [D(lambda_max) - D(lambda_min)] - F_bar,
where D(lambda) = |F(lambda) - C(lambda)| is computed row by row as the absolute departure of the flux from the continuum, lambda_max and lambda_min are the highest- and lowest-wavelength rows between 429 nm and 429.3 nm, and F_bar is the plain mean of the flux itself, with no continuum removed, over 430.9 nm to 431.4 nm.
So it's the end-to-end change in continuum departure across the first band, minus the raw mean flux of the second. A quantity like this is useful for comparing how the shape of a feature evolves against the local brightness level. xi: -64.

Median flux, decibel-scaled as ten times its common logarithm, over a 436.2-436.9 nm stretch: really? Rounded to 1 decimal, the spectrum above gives 18.7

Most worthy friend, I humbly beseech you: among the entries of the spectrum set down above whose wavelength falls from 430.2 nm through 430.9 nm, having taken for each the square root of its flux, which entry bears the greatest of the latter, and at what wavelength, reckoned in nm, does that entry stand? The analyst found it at 430.653 nm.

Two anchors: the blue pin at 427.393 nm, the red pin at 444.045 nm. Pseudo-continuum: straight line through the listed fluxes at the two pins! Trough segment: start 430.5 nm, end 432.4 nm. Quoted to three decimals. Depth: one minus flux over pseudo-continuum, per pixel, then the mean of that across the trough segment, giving 0.039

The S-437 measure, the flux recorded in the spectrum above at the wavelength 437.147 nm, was 70.3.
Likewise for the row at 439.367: 71.24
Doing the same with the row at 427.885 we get 70.28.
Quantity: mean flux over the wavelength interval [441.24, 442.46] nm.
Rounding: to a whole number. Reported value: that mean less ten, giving 63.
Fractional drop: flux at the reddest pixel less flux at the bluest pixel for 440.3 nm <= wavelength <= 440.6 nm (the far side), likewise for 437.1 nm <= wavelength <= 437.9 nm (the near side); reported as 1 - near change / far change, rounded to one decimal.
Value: 1.0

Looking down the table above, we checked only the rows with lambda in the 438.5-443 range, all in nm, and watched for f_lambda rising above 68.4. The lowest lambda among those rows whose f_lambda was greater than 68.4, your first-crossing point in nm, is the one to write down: 438.659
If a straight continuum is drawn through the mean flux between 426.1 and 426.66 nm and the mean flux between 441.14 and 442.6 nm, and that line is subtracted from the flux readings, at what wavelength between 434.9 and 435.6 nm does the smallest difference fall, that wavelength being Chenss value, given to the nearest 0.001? 435.238 nm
